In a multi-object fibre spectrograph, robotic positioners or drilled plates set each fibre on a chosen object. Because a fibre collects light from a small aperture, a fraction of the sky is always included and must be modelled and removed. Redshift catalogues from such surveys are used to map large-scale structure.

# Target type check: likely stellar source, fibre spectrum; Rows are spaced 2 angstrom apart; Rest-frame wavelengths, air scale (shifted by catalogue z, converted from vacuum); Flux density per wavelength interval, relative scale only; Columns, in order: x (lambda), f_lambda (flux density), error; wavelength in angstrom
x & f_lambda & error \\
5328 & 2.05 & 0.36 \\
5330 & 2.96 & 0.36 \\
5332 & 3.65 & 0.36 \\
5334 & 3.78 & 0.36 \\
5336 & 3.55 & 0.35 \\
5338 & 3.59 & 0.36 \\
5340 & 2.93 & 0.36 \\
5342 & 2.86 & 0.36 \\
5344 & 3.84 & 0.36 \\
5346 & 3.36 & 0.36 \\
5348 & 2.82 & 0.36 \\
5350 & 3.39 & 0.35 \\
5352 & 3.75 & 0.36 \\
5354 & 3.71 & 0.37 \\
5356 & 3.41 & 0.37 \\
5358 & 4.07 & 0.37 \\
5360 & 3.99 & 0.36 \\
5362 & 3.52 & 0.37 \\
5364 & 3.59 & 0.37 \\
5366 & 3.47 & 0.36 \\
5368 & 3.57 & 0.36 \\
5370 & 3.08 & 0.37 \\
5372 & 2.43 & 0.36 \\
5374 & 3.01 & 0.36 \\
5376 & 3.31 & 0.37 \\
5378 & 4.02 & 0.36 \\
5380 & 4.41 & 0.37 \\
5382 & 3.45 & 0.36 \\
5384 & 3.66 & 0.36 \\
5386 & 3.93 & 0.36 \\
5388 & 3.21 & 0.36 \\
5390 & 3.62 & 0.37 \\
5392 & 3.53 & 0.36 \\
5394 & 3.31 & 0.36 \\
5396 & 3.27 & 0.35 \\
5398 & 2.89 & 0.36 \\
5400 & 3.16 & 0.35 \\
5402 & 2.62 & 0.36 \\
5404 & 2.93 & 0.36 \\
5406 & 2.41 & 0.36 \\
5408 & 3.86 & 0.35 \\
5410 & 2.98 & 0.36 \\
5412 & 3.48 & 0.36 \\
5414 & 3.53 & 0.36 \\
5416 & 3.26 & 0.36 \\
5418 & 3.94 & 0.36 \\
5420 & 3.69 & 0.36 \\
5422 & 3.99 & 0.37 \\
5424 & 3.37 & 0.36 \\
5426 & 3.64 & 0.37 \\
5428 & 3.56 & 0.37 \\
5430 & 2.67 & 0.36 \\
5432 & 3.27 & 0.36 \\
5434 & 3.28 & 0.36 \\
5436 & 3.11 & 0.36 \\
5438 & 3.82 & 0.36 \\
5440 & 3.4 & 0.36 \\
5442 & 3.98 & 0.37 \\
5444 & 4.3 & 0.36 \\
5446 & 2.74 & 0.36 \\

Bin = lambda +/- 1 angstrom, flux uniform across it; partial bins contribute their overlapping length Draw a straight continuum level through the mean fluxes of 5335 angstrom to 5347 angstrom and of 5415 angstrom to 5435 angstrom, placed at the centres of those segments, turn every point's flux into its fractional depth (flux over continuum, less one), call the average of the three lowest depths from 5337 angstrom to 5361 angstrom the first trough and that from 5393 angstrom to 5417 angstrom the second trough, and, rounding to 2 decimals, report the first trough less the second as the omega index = 0.09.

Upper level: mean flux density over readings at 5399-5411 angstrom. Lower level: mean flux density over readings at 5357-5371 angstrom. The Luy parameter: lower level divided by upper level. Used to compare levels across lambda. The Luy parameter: 1.207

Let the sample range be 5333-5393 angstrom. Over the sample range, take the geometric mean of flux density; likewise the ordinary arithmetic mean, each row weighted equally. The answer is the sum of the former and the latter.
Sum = 6.96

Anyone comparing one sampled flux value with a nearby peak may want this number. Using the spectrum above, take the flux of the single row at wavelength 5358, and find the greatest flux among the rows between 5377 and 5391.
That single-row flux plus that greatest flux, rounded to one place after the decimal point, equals 8.5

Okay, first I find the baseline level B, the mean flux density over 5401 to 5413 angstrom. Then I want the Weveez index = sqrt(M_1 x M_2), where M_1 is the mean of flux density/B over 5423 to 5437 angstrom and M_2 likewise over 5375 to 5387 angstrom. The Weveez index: 1.16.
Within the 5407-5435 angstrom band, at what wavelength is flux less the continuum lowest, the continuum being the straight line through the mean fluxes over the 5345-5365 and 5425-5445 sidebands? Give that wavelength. 5430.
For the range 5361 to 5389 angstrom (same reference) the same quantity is 5372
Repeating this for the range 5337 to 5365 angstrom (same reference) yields 5348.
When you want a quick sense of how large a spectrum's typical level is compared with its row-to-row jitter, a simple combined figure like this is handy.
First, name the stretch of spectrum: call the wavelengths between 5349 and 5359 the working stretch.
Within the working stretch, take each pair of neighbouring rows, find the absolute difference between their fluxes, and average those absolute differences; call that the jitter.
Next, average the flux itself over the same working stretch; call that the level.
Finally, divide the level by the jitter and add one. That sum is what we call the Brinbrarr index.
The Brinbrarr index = 11.8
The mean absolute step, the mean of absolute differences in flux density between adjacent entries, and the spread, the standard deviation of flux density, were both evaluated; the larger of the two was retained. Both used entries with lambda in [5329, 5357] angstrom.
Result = 0.39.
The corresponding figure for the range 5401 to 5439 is 0.48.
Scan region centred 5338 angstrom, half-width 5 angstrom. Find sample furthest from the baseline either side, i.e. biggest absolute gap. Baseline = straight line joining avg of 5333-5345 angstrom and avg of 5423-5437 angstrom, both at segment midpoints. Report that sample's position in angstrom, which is 5342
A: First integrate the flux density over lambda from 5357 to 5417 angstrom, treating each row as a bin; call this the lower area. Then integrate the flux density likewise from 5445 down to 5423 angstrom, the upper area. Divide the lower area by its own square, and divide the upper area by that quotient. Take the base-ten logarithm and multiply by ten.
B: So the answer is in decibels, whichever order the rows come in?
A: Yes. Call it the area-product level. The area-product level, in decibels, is 41.9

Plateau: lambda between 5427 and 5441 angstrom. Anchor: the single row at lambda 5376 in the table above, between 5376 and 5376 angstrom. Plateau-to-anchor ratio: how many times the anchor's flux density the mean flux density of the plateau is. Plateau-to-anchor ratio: 1.00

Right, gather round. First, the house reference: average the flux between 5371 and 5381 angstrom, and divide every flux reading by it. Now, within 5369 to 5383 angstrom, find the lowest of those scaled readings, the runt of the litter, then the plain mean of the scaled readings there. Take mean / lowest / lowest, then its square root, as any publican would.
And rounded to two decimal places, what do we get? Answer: 1.40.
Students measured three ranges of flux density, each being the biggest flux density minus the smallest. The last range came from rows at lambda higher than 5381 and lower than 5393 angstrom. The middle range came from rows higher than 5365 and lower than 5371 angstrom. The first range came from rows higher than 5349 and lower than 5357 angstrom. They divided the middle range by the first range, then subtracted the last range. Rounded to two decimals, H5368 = 0.64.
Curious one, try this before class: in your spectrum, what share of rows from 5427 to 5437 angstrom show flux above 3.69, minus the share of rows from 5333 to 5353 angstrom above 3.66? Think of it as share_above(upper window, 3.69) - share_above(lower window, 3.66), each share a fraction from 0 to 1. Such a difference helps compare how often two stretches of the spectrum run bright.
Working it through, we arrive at -0.3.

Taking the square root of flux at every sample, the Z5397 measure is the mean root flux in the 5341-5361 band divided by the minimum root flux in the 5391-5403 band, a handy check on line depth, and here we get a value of 1.16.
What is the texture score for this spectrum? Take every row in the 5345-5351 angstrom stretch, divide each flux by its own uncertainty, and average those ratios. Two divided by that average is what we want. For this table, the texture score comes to 0.223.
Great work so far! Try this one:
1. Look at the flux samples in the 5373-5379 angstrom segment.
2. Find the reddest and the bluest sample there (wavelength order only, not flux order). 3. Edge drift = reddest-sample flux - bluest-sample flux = 1.0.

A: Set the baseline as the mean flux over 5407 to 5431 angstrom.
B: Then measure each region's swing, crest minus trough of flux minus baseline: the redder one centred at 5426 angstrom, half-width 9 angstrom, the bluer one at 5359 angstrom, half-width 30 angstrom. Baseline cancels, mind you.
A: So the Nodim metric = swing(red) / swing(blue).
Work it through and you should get 0.67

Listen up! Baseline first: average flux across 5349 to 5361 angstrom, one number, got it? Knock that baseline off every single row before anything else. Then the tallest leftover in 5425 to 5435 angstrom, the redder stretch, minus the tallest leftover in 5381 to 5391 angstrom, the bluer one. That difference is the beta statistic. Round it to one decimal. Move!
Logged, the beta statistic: -0.3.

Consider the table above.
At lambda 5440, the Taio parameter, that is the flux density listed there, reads 3.4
